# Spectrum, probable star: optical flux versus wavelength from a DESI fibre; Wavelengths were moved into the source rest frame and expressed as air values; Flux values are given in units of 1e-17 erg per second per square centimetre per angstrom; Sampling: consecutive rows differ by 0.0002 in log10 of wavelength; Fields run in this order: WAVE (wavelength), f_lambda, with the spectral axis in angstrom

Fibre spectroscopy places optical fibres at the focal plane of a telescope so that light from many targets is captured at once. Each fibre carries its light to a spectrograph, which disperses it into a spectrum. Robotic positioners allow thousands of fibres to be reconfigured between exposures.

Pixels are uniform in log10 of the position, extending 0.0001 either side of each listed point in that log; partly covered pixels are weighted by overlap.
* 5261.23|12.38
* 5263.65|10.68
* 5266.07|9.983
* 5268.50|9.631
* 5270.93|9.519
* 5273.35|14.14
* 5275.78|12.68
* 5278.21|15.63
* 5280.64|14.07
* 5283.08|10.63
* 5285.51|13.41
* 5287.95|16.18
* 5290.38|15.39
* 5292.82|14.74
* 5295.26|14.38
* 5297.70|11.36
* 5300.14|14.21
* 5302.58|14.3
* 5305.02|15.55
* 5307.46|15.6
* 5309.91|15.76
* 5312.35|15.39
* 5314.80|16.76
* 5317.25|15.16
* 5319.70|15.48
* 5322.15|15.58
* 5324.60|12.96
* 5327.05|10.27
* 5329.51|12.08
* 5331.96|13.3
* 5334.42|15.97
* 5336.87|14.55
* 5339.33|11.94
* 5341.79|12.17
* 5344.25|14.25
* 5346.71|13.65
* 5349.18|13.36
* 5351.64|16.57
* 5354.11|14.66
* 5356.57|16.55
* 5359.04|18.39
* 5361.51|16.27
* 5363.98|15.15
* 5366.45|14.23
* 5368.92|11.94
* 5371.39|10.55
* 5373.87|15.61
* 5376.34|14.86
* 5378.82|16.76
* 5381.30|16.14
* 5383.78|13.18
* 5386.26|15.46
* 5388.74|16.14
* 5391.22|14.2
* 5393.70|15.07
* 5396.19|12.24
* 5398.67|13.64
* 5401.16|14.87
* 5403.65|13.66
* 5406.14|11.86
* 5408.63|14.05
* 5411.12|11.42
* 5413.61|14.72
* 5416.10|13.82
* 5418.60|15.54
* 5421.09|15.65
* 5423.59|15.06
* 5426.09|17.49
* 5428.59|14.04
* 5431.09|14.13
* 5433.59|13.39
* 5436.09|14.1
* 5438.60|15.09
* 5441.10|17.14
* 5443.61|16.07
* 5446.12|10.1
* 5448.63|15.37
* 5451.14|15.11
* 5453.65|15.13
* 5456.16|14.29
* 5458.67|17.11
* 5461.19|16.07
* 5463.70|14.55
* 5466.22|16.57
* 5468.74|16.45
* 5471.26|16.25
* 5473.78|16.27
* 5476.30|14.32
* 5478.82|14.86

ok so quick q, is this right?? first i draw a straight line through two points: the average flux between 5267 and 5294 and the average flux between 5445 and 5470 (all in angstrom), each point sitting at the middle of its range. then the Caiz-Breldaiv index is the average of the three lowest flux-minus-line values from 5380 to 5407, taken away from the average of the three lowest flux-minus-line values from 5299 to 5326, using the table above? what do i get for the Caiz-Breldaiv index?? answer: 2.3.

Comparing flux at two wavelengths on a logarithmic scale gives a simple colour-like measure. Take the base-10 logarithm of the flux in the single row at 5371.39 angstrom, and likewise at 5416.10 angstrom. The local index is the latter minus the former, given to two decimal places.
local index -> 0.12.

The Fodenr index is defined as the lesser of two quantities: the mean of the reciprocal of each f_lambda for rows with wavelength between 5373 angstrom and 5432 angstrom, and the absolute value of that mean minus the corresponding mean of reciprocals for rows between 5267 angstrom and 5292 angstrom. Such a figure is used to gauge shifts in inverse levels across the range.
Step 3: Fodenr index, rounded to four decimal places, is 0.0095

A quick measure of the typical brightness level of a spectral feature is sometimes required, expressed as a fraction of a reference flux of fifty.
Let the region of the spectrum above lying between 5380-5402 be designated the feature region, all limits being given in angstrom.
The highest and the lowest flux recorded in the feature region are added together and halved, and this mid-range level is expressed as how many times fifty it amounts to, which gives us 0.28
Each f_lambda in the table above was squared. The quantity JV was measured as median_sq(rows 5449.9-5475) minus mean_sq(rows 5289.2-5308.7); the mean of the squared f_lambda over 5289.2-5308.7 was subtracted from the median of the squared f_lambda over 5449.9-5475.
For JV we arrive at 51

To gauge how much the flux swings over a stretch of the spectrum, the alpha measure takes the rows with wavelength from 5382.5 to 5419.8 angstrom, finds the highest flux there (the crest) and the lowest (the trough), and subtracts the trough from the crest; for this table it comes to 5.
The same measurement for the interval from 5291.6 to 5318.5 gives 5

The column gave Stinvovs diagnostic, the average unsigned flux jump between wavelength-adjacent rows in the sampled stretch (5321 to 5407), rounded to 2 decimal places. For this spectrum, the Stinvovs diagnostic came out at 1.78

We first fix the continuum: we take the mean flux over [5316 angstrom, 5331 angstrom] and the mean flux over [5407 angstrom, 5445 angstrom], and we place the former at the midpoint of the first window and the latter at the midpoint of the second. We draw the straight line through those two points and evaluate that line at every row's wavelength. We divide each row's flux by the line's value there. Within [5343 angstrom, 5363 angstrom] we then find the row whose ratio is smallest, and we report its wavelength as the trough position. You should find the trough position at 5349.18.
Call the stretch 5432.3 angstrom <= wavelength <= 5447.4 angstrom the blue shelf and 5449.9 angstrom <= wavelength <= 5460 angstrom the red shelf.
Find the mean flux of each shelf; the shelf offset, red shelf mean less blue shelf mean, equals 1.1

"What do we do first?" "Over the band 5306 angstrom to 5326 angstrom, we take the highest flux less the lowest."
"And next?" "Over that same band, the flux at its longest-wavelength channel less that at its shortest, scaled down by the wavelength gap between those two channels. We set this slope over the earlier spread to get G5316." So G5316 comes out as -0.04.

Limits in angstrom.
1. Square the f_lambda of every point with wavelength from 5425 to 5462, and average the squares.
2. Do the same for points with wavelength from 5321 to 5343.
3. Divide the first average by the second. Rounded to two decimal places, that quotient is 1.28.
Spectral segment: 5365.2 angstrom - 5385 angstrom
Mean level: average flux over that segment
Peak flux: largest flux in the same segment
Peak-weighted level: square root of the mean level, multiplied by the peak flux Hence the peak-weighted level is 63.1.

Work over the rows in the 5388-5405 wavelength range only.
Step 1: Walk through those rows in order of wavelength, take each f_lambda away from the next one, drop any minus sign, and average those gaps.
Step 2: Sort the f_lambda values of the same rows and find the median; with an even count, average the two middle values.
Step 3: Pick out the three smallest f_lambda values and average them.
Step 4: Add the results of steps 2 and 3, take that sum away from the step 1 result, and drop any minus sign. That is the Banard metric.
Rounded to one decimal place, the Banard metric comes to 25.8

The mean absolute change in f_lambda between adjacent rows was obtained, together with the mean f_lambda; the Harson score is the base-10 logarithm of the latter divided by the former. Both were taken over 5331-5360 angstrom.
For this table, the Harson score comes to 0.93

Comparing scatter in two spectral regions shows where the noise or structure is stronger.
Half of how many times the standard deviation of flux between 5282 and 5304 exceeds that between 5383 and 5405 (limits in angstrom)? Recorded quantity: 0.74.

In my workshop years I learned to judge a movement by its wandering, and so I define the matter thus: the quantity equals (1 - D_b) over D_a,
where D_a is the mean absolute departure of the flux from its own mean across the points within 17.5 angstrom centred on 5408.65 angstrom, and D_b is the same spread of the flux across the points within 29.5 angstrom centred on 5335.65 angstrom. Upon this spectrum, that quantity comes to -0.21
